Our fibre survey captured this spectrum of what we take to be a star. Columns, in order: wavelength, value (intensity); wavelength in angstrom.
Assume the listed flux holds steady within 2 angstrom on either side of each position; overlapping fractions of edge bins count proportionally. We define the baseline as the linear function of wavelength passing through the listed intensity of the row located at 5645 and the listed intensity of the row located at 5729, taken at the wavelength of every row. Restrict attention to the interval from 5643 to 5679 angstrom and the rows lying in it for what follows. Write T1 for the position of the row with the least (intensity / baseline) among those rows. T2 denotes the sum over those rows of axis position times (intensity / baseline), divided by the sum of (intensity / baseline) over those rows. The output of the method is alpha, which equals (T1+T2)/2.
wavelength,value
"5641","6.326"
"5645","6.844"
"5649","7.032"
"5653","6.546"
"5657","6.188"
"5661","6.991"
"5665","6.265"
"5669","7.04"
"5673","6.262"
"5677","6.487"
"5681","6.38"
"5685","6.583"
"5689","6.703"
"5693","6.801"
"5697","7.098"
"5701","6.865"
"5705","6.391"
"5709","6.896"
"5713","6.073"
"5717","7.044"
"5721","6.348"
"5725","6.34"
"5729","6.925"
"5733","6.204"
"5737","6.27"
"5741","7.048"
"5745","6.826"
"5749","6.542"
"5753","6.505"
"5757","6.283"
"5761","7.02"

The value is 5658.9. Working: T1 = 5657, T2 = 5660.8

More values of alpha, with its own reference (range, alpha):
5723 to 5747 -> 5734.1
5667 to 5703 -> 5679.1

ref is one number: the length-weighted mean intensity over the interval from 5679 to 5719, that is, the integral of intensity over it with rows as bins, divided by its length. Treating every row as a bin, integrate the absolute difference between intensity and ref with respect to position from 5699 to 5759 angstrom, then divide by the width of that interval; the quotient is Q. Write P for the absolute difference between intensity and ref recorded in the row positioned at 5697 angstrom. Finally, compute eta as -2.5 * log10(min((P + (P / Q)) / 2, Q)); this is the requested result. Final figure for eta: 1.26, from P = 0.41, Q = 0.313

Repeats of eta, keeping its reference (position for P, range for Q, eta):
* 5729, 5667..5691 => 1.58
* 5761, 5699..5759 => 1.26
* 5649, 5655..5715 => 1.32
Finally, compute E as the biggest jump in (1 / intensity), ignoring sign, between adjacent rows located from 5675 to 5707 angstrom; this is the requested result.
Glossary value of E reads 0.0108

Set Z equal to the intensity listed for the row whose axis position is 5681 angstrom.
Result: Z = 6.38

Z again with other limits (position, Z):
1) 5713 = 6.073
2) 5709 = 6.896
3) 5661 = 6.991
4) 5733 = 6.204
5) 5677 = 6.487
